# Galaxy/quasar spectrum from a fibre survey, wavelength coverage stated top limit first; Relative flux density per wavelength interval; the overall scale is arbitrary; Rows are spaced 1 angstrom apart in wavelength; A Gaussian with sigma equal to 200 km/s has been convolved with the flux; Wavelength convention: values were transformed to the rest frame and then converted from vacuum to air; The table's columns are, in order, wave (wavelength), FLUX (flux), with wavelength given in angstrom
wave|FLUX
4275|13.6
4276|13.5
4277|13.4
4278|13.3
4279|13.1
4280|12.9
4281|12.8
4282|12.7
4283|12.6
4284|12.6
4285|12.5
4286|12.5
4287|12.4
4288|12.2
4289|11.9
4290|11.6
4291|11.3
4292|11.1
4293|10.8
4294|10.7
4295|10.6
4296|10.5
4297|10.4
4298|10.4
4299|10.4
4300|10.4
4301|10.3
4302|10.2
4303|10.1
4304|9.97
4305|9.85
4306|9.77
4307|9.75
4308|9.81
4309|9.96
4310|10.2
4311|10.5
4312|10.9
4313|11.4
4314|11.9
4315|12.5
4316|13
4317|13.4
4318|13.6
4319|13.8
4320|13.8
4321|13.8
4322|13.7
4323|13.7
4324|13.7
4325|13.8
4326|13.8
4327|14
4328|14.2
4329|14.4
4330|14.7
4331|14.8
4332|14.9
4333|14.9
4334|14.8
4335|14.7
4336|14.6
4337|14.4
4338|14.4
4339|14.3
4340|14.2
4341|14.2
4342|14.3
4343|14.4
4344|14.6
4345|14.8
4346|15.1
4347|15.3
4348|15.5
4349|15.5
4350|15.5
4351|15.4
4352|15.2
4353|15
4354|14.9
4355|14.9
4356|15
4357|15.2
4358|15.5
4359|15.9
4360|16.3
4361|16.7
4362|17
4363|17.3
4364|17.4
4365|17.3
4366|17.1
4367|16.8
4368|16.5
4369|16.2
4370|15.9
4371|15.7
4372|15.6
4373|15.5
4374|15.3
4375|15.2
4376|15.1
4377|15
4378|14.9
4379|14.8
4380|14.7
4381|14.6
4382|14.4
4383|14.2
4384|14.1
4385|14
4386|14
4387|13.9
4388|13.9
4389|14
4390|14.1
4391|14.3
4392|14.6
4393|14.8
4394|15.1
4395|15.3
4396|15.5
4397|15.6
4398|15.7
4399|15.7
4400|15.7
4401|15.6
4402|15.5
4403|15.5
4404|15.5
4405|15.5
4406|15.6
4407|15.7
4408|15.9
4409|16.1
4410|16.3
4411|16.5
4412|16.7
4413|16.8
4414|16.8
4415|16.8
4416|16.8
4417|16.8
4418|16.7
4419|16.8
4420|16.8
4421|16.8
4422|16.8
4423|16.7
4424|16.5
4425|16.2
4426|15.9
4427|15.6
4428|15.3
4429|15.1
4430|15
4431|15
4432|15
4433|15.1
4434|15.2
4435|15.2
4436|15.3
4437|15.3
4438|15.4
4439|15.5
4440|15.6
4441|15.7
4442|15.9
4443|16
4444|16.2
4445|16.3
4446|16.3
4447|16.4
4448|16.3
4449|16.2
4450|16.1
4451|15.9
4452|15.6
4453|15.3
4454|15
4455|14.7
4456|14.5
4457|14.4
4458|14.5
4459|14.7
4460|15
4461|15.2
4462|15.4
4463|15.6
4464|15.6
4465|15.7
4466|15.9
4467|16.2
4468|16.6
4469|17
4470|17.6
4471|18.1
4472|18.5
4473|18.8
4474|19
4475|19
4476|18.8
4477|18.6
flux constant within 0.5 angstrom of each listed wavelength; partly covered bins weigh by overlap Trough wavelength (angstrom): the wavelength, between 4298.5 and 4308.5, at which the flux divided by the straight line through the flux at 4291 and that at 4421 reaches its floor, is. 4307 angstrom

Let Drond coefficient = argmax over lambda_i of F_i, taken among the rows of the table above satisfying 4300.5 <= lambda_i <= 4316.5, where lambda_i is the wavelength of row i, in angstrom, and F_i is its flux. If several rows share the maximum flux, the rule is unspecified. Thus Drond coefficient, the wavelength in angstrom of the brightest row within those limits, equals 4316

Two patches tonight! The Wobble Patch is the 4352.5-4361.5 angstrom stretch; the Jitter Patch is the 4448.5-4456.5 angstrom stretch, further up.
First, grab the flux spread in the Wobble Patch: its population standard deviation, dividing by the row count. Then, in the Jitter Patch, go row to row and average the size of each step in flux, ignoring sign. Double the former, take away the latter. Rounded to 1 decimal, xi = 1.0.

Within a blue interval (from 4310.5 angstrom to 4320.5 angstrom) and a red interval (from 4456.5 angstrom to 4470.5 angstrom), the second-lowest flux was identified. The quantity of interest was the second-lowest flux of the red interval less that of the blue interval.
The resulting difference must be 3.6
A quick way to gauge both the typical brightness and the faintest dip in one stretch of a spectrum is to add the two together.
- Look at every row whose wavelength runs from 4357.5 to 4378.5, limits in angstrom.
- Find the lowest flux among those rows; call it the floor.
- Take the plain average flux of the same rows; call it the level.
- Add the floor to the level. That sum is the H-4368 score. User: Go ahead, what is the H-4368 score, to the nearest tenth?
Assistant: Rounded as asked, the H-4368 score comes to 31.0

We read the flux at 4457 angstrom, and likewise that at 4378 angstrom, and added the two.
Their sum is 29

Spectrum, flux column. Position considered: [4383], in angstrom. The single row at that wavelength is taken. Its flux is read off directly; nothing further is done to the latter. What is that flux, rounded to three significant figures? 14.2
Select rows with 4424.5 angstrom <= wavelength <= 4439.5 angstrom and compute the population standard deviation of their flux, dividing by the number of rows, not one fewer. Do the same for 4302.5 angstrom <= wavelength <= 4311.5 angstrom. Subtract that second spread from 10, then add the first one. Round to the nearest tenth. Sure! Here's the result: 10.1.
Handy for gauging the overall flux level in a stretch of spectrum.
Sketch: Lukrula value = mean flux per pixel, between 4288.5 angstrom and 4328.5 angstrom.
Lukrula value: 11.6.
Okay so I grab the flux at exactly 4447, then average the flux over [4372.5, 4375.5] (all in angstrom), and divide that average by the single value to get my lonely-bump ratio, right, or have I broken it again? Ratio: 0.93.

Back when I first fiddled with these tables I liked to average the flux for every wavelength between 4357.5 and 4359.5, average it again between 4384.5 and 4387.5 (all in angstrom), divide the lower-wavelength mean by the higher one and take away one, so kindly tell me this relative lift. 0.12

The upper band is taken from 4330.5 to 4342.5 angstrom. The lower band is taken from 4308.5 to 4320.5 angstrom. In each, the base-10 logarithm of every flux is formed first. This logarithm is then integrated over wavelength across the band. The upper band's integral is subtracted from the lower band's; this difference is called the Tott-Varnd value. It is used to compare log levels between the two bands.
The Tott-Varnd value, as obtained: -1.0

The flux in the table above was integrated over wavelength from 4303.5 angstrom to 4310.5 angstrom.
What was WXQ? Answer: 69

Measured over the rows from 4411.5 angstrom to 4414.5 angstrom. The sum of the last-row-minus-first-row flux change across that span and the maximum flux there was 16.9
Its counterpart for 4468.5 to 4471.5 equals 19.2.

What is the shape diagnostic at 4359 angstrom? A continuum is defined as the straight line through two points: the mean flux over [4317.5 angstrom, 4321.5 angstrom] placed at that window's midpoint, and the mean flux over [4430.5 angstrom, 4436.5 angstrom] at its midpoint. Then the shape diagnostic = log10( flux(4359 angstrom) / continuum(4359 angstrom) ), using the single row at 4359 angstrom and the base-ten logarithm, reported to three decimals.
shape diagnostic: 0.048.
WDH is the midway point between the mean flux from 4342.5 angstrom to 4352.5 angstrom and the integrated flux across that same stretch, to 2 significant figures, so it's 83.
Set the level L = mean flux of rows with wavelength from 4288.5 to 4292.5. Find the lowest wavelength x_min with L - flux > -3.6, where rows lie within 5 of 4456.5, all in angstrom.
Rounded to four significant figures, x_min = 4454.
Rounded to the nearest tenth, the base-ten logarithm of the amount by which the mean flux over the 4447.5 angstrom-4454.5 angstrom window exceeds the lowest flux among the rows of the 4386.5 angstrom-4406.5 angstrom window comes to 0.3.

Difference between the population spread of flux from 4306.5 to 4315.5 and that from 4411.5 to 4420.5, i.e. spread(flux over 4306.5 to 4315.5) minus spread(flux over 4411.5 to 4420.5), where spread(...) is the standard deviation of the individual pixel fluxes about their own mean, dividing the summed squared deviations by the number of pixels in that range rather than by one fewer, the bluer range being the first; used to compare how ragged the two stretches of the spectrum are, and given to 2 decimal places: 0.88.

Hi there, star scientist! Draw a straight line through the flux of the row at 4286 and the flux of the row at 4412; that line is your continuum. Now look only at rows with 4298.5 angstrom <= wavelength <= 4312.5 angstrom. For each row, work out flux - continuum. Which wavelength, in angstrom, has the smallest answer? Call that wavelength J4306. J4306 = 4307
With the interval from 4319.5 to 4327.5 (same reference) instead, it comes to 4324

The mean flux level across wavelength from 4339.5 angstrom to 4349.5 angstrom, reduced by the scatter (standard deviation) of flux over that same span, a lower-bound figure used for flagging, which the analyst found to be 14.3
